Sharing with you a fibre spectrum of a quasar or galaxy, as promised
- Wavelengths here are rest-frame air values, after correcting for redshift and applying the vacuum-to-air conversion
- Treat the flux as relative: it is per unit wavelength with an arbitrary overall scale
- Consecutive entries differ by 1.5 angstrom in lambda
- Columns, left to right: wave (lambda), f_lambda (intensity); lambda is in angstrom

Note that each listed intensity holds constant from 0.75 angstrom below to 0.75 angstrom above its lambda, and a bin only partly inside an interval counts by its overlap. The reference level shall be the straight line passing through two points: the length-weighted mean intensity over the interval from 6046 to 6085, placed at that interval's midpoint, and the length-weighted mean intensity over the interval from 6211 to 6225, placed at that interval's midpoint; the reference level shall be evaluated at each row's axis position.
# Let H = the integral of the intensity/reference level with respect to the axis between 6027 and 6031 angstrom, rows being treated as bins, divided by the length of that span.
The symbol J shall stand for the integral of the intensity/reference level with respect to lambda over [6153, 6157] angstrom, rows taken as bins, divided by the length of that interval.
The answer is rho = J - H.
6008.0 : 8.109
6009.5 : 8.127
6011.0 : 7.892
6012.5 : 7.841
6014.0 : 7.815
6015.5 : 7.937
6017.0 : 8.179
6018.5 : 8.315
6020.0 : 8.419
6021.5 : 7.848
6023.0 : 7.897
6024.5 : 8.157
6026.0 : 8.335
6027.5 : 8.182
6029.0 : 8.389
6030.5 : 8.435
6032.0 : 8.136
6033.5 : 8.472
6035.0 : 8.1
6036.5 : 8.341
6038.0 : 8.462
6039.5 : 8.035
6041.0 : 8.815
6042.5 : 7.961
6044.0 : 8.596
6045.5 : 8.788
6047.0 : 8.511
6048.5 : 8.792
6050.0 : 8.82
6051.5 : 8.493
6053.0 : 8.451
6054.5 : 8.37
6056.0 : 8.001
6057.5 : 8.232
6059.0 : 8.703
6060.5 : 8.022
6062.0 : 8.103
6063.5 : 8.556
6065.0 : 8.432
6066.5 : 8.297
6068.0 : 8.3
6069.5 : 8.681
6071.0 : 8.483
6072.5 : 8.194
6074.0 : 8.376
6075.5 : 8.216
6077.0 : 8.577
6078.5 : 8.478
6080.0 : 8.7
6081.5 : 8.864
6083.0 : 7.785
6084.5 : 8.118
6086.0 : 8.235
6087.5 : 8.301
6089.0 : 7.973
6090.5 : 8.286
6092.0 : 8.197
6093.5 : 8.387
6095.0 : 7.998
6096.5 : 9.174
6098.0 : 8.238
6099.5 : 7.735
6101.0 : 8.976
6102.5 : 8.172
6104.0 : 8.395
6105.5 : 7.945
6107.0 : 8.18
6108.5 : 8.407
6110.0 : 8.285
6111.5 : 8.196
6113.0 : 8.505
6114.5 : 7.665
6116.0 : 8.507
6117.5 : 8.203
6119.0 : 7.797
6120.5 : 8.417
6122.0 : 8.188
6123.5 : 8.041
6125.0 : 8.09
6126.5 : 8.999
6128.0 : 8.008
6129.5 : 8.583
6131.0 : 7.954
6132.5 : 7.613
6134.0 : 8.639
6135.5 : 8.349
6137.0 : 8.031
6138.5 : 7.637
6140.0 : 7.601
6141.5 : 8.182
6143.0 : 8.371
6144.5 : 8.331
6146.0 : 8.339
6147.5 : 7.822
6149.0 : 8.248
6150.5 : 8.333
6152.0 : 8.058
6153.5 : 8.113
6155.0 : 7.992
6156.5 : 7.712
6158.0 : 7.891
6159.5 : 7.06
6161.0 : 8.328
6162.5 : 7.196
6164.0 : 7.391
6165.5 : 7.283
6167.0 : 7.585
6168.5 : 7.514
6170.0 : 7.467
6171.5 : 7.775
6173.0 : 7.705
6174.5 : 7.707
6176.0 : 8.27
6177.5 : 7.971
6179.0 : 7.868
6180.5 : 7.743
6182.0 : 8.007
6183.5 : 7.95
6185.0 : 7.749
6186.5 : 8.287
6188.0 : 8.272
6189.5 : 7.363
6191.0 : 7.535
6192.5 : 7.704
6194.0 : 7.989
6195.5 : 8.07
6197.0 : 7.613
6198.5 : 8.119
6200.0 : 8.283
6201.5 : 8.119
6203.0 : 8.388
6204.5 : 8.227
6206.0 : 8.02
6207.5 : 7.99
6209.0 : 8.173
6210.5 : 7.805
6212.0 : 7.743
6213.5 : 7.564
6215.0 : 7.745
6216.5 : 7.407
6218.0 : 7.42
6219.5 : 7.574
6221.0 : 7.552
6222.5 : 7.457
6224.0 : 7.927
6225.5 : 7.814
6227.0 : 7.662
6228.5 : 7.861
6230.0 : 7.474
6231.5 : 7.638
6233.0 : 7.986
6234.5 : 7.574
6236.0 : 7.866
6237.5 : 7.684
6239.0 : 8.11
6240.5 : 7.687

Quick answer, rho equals 0.03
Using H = 0.97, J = 1.00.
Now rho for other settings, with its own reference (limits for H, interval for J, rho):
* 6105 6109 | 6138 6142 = -0.03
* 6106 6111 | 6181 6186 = 0.01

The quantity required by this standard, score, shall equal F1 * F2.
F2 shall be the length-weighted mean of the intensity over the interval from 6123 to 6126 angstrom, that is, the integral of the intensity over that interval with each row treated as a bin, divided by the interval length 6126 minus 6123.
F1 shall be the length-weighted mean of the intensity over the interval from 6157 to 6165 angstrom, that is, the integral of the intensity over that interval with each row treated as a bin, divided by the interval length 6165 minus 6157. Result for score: 62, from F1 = 7.57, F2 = 8.1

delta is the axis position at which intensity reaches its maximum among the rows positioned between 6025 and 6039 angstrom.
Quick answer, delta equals 6033.5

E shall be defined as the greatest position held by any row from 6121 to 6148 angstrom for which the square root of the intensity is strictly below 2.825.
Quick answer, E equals 6147.5 angstrom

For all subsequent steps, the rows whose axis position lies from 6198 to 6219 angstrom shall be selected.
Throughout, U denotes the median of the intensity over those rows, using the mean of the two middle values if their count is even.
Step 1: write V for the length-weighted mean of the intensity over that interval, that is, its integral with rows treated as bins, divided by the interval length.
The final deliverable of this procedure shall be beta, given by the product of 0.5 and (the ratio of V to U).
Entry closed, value 0.495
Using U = 8.0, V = 7.92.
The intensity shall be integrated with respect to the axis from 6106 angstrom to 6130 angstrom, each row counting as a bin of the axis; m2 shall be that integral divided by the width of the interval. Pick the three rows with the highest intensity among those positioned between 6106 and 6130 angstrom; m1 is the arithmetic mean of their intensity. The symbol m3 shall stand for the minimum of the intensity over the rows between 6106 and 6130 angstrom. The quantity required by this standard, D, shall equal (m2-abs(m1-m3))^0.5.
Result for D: 2.69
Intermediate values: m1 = 8.70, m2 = 8.25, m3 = 7.665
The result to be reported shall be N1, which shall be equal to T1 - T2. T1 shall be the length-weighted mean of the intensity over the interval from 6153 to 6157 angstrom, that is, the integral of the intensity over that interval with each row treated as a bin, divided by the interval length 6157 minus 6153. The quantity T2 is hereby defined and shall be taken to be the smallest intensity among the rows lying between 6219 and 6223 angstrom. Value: 0.49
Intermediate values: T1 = 7.94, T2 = 7.457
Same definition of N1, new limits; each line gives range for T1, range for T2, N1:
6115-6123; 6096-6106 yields 0.46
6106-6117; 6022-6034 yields 0.34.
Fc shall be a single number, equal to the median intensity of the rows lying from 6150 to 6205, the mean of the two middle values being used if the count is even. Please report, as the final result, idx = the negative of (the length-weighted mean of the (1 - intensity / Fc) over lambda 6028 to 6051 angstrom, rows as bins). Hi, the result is 0.070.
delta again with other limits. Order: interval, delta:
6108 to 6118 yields 6116.0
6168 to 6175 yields 6171.5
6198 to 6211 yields 6203.0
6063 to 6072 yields 6069.5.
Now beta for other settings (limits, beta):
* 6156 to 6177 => 0.500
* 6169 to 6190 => 0.503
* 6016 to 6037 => 0.499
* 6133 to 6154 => 0.495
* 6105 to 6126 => 0.500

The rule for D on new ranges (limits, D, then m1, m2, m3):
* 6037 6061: 2.76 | 8.81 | 8.44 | 7.961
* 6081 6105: 2.65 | 9.00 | 8.29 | 7.735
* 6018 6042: 2.74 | 8.58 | 8.27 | 7.848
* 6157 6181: 2.56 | 8.19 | 7.67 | 7.06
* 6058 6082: 2.77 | 8.76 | 8.43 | 8.022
